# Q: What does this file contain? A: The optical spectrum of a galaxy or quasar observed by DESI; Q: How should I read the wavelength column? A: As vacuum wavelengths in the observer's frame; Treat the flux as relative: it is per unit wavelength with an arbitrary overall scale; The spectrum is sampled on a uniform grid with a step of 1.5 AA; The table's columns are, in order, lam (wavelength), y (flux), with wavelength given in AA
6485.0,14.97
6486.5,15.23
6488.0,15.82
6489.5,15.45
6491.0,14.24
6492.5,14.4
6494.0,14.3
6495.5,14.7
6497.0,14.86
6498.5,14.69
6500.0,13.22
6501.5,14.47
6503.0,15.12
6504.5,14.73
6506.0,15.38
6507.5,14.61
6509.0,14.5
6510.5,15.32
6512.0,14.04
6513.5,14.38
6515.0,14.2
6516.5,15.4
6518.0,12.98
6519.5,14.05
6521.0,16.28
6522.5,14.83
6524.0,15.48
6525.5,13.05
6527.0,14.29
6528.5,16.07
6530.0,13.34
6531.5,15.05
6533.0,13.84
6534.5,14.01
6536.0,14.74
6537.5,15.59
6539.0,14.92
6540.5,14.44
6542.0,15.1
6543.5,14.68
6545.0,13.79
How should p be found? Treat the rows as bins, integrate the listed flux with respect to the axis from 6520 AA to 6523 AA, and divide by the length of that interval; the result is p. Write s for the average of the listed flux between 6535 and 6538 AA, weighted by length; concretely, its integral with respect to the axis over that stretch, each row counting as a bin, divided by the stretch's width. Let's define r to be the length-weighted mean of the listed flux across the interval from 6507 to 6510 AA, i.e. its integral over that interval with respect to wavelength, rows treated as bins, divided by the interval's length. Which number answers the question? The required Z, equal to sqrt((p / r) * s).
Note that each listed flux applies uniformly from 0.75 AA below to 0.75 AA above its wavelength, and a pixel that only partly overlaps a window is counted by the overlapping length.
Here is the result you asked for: 3.99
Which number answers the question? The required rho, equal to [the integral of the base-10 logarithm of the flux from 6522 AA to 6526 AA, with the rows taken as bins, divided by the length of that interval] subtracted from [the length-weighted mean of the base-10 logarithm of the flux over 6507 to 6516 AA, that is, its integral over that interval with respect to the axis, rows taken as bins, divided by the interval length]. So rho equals 0.001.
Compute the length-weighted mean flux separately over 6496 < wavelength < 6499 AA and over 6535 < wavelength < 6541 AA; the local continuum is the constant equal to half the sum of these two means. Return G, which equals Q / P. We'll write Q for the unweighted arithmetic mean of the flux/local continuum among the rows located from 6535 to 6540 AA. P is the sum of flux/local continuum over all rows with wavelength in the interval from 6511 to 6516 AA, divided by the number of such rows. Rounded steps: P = 0.96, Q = 1.02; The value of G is 1.06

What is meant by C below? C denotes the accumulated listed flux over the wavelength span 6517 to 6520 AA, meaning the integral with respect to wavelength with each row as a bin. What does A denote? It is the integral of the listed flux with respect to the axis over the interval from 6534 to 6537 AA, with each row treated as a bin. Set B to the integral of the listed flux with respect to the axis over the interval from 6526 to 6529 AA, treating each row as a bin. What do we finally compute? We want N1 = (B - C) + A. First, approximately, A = 43.5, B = 44.8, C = 41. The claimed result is 47.4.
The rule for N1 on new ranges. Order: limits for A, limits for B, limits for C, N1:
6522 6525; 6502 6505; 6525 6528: 48.0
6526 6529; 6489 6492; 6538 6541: 44.7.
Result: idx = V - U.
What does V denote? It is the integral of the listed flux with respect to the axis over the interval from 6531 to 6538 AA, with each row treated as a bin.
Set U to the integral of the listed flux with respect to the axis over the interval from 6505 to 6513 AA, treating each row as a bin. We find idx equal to -16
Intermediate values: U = 118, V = 102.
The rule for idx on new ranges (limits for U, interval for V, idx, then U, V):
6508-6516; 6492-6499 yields -14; 116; 102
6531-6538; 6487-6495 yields 17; 102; 119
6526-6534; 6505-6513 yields 2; 116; 118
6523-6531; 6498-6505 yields -15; 116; 101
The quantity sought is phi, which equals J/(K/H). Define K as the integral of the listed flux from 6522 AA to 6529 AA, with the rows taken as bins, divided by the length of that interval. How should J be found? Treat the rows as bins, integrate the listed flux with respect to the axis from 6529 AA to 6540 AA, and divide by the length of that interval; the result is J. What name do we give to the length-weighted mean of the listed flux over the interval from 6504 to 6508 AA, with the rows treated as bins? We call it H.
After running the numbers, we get 14.8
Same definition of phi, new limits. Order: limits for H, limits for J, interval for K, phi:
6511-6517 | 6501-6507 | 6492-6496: 15.0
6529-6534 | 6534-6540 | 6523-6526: 14.6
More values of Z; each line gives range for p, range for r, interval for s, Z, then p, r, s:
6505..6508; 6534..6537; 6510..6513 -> 3.89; 15.0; 14.5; 14.6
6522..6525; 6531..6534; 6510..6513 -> 3.91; 15.0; 14.4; 14.6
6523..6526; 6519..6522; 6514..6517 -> 3.73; 14.4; 15.2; 14.7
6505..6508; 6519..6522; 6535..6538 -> 3.85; 15.0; 15.2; 15.0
